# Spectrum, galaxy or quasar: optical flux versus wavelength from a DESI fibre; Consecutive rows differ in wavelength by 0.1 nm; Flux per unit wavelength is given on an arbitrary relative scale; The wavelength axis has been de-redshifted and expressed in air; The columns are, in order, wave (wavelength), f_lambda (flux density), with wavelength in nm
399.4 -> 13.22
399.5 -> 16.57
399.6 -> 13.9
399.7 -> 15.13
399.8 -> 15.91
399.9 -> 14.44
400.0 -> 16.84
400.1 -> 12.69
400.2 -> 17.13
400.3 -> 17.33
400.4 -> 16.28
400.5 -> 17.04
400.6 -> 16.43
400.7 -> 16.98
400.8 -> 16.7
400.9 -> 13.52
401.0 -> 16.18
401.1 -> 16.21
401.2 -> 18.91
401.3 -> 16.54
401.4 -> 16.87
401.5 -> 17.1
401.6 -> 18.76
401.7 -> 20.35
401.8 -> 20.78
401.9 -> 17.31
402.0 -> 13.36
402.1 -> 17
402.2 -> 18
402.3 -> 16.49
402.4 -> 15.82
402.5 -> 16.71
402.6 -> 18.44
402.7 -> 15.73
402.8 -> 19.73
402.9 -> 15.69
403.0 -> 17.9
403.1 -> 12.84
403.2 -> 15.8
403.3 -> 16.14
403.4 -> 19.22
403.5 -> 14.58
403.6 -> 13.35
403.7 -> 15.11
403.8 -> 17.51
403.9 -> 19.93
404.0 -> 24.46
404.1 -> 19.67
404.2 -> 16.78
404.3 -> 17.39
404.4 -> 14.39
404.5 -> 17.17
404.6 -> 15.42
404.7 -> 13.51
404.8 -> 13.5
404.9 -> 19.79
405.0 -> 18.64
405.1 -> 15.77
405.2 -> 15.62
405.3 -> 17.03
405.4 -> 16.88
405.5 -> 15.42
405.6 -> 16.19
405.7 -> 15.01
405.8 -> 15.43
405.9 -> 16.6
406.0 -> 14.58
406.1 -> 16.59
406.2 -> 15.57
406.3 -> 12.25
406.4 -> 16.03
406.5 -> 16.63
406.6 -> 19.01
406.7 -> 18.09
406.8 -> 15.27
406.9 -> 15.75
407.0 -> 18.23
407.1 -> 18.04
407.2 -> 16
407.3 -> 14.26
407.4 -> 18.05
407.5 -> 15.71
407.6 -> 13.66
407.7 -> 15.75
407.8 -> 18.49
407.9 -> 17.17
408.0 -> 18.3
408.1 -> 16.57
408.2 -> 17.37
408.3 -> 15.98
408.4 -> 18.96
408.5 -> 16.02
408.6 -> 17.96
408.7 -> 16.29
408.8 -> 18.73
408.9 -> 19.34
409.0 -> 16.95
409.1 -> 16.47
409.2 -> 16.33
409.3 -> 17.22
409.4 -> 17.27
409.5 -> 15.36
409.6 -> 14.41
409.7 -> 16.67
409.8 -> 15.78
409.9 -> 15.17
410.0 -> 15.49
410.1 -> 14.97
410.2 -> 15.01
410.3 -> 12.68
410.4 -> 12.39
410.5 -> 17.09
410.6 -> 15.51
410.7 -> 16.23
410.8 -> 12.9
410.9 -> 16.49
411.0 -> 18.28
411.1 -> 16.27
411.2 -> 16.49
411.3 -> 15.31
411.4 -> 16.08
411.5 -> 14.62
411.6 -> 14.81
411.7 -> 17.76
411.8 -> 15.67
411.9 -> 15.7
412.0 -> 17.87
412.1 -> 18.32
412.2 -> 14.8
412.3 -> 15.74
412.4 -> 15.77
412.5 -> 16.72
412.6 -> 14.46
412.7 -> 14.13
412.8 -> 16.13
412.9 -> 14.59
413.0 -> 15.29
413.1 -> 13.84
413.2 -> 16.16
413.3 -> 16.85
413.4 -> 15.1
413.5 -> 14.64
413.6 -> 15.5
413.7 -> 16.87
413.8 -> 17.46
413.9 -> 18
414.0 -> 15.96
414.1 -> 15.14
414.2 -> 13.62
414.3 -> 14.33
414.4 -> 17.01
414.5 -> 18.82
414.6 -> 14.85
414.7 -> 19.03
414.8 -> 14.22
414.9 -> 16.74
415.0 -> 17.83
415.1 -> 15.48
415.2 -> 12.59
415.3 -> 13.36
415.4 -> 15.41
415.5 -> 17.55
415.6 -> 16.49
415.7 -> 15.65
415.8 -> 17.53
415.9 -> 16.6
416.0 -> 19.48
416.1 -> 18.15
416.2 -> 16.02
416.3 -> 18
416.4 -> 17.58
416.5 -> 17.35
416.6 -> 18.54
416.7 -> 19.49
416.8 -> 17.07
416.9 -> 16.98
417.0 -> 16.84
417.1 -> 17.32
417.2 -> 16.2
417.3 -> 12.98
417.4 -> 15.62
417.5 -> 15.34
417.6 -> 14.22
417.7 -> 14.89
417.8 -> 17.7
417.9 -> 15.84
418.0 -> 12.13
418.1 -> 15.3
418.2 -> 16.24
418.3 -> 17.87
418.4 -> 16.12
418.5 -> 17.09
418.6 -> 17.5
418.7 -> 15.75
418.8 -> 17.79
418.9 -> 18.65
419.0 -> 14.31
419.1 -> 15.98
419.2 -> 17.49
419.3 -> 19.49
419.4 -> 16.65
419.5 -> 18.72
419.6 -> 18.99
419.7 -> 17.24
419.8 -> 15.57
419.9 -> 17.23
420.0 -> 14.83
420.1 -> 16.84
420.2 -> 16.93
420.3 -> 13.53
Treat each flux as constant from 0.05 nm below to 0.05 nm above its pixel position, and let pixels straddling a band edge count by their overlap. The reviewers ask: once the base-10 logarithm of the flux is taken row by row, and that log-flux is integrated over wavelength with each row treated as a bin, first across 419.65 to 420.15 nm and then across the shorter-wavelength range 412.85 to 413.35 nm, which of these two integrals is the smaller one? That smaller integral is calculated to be 0.5925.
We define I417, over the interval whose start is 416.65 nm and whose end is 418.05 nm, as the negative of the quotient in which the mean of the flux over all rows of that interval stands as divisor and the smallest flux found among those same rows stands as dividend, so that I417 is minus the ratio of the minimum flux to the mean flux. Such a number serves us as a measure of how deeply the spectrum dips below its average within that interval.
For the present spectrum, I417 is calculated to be -0.76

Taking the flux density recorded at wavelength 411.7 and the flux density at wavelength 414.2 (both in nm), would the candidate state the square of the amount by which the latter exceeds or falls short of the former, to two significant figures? 17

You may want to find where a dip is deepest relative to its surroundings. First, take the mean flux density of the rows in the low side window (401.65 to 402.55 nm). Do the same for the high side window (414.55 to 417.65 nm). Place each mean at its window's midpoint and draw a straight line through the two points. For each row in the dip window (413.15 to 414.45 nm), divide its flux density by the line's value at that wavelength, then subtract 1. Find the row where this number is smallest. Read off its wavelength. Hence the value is 414.2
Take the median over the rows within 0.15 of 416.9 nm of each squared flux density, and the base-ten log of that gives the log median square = 2.46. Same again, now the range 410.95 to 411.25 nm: 2.43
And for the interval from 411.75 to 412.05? 2.39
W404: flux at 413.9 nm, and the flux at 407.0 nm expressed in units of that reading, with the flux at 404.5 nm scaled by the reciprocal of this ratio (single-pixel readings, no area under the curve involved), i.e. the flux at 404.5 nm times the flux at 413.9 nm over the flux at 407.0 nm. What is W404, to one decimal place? 17.0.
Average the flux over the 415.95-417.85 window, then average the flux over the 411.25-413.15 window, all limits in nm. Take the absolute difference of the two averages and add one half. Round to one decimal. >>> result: 1.7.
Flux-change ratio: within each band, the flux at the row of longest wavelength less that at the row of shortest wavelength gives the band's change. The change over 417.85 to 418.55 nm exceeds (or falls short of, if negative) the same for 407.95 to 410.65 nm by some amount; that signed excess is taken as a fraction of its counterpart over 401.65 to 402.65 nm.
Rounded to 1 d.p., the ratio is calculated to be -2.1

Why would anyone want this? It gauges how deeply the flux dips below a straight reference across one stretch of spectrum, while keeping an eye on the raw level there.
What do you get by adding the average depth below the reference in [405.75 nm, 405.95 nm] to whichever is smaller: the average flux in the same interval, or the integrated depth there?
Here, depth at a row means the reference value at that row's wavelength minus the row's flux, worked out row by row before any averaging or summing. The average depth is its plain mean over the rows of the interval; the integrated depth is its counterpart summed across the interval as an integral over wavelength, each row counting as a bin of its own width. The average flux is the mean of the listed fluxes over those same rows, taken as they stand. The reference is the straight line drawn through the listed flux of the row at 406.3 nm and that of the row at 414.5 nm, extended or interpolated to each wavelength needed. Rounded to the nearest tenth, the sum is -5.0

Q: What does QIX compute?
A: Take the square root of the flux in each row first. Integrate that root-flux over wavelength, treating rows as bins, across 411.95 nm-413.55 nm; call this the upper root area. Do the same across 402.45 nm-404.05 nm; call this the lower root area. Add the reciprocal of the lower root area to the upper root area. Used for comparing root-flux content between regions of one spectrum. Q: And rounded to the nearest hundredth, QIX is 6.48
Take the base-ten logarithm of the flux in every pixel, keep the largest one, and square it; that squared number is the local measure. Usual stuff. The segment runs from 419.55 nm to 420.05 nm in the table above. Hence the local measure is 1.63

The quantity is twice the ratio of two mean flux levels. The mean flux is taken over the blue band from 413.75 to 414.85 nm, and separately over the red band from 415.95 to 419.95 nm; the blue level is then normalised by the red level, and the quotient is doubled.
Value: 1.93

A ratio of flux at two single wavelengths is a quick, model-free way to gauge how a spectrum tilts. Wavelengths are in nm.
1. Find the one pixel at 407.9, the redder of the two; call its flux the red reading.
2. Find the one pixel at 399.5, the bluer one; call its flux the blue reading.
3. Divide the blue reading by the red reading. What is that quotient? 0.97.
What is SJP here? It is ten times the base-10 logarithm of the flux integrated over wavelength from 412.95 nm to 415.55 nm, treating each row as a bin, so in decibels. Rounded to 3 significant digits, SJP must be 16.1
